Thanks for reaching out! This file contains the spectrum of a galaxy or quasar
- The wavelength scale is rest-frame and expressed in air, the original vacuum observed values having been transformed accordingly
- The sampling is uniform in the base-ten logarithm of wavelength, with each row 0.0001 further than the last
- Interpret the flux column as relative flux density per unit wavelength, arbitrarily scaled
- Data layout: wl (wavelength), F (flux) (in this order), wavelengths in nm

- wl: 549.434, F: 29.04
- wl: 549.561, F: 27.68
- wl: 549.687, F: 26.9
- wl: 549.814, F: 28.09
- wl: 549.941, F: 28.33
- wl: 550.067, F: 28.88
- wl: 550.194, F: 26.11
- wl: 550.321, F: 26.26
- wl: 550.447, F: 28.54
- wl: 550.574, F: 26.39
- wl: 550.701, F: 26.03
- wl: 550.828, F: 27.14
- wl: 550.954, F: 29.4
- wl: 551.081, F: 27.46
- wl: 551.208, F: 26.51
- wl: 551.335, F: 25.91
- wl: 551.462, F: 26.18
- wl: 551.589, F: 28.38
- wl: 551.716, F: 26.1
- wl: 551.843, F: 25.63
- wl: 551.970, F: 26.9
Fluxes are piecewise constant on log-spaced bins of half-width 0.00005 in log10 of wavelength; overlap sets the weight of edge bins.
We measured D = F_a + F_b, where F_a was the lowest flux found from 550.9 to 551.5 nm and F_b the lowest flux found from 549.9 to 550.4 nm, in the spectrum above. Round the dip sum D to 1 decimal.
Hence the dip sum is 52.0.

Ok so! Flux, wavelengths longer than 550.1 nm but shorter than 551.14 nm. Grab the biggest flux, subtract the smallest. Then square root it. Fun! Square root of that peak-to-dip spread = 1.84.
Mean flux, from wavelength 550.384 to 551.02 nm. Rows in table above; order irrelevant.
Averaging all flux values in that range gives 27.5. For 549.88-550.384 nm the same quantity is 27.4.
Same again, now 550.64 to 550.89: 26.6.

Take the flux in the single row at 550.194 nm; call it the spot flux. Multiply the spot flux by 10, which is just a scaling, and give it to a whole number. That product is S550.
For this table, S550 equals 261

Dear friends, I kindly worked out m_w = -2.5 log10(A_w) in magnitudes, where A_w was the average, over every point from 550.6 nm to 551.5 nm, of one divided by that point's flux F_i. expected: 3.57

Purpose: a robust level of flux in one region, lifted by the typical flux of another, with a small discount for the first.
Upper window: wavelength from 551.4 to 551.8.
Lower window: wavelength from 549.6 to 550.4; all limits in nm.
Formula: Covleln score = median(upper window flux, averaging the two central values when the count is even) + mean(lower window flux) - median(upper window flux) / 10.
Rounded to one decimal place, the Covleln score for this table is 51.0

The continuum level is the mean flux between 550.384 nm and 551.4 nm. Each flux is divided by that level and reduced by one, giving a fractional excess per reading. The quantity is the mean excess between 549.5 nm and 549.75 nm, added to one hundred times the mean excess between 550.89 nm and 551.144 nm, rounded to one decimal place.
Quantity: 4.6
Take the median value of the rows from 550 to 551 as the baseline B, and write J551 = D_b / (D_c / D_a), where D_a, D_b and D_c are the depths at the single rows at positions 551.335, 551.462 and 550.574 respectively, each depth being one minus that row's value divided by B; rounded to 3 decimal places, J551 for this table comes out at 0.050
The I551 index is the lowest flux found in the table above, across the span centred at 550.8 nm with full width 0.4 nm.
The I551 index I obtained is 26.03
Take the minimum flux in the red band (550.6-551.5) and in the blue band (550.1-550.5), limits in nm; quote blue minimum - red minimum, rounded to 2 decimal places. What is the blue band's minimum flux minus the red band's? 0.20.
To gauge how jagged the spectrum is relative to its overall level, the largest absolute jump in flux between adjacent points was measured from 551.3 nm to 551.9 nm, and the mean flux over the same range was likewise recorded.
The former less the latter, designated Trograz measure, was -24.2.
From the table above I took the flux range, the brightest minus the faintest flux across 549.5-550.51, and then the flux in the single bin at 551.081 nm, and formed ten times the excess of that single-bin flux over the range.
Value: 247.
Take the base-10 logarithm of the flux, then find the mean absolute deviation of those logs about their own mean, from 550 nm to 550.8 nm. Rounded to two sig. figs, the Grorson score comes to 0.018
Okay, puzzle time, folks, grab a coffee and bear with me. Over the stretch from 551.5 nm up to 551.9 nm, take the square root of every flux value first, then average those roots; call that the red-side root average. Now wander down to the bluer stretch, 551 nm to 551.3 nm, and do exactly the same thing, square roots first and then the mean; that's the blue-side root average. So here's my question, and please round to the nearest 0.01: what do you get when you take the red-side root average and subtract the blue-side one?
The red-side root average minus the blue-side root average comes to -0.03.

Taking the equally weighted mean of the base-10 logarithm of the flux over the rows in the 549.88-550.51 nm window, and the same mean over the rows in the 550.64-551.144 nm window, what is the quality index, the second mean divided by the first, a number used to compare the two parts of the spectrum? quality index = 1.00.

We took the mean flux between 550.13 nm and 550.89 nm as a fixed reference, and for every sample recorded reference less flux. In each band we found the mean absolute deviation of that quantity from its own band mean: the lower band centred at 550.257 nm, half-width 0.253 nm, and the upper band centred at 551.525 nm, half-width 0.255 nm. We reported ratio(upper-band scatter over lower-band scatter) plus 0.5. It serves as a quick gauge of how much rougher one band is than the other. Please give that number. 1.19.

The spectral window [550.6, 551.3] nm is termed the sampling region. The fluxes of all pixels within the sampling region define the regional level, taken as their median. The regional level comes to 27.1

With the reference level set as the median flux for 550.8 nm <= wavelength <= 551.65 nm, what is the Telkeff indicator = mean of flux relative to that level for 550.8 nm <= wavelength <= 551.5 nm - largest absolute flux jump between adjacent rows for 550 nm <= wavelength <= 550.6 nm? -1.77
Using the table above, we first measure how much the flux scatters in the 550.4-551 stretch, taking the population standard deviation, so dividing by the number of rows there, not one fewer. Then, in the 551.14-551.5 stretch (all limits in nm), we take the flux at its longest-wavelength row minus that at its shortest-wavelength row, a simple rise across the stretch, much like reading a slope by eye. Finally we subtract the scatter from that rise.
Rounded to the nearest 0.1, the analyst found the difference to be -1.6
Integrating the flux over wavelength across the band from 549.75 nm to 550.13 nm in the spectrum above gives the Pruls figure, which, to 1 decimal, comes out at 10.8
